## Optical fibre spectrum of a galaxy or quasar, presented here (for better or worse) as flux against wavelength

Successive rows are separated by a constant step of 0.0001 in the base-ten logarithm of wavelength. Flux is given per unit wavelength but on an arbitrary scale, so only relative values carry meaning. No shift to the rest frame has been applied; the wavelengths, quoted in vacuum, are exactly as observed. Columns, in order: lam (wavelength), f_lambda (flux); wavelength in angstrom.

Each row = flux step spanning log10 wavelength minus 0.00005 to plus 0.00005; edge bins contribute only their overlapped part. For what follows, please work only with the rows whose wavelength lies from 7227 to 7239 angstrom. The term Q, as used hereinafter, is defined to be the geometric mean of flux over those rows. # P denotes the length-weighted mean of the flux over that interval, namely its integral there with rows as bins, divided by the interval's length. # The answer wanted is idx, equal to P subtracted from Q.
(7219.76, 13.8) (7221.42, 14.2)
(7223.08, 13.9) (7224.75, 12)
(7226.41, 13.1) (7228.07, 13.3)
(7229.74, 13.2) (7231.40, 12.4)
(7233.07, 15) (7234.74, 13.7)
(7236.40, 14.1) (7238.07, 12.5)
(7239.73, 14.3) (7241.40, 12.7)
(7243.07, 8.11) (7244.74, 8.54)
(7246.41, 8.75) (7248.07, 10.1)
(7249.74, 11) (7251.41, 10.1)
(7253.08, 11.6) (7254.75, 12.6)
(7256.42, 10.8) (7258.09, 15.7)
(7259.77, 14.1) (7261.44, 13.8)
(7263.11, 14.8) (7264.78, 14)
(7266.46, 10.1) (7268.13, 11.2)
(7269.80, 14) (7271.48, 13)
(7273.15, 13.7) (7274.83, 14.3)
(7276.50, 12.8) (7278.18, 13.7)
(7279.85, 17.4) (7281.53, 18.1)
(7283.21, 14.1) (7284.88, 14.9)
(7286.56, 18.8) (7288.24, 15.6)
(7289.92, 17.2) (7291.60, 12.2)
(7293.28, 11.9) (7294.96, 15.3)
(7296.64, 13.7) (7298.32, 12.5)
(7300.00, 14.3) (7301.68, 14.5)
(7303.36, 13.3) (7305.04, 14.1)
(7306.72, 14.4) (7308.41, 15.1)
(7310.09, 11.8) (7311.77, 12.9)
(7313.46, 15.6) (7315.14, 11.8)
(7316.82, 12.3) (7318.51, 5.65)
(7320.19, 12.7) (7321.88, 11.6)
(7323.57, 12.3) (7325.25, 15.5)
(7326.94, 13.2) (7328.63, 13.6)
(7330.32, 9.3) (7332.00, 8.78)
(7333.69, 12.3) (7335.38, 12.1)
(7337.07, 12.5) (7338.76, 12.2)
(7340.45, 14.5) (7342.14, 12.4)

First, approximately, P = 13.5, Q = 13.4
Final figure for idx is -0.03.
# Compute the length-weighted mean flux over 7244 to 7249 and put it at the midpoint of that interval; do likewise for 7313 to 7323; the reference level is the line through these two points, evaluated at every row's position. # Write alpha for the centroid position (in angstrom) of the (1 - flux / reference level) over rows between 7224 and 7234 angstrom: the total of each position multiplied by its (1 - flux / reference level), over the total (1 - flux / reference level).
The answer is 7229.2 angstrom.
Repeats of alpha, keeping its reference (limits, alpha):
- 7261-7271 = 7264.9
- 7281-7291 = 7285.7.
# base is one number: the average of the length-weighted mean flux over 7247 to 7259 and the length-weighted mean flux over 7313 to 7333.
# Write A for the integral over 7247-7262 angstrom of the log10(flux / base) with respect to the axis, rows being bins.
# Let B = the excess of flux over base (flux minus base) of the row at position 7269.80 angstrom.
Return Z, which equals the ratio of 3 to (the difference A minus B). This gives -1.4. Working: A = 0.14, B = 2.27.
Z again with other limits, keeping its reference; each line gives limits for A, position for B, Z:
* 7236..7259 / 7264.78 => -1.1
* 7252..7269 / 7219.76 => -2.0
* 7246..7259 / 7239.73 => -1.1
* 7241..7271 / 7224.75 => -6.6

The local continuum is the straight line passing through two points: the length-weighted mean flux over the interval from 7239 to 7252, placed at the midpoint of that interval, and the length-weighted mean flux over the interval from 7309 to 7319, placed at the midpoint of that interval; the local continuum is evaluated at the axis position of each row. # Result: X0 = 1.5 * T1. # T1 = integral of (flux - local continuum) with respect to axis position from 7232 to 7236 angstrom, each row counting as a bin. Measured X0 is 24.3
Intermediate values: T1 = 16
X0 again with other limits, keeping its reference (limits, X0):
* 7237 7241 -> 18.5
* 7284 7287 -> 23.5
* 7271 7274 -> 10.6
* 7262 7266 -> 18.6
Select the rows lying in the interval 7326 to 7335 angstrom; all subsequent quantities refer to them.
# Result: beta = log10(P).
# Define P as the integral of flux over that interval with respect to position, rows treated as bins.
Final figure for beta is 2.02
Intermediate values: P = 104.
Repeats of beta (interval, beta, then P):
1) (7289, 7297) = 2.05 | 113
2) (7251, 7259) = 1.99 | 98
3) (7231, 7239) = 2.04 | 109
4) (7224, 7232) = 2.01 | 103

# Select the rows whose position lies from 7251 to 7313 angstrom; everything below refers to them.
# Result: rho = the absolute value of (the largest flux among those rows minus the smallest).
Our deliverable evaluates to 9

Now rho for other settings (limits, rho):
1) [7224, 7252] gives 7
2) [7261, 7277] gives 5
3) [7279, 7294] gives 7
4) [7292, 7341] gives 10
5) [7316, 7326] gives 10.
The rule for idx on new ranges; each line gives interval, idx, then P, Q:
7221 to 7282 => -0.15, 12.8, 12.7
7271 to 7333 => -0.26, 13.6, 13.3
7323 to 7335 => -0.21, 12.1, 11.9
